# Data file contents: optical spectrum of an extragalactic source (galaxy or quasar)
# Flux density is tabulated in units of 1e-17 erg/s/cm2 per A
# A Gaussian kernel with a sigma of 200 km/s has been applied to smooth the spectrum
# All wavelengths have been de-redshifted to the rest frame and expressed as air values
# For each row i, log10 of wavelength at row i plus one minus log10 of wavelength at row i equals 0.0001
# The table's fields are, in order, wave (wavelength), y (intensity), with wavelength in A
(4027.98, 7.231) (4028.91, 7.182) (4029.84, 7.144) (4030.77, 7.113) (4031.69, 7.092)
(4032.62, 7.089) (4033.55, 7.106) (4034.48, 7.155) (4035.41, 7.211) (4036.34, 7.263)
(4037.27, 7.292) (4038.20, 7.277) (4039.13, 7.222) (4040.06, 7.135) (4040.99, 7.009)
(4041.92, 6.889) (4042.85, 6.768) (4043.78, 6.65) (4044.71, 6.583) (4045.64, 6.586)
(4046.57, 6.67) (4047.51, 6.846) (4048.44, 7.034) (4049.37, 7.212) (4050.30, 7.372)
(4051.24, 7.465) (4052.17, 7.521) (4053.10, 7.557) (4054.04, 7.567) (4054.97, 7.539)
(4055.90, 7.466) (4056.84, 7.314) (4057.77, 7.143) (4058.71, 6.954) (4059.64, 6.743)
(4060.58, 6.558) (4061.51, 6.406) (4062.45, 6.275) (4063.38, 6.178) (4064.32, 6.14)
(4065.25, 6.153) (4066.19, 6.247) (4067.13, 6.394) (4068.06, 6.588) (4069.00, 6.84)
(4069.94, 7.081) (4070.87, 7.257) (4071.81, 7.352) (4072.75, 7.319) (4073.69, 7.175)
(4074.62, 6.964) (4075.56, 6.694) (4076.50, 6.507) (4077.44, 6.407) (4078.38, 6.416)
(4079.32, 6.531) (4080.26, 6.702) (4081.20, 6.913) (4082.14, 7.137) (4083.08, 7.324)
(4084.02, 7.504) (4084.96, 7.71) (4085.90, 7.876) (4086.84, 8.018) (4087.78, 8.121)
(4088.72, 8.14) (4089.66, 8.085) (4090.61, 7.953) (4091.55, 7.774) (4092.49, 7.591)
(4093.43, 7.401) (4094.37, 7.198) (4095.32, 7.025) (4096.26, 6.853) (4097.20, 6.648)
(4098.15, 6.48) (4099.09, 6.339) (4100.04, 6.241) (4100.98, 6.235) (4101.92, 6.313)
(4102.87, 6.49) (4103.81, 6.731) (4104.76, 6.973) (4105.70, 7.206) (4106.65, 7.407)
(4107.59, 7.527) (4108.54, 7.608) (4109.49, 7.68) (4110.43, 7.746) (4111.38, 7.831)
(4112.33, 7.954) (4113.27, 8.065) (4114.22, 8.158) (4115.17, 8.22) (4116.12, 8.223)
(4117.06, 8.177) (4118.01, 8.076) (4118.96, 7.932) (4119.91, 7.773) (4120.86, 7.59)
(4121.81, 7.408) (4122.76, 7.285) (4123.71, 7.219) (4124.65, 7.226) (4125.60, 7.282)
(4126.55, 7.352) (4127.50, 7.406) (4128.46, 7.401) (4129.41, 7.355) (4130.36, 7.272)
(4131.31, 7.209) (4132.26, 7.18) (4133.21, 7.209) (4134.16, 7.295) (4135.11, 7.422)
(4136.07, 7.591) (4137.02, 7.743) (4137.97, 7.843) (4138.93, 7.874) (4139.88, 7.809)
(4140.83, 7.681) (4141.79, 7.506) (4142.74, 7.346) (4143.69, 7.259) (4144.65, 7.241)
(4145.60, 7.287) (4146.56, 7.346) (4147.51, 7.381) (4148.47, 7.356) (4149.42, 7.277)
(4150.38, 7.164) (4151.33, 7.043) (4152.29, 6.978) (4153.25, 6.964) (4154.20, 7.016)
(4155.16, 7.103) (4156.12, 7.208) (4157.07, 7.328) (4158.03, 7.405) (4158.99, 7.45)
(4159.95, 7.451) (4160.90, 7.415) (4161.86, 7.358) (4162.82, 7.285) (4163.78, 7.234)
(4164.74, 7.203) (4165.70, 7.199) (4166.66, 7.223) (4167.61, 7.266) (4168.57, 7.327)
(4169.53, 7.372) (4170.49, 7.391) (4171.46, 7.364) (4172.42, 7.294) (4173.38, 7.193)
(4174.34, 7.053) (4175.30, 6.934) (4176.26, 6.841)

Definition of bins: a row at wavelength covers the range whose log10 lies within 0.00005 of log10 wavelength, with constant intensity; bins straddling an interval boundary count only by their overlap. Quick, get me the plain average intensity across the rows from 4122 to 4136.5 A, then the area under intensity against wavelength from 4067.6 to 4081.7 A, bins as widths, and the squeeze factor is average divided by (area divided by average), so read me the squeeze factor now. 0.55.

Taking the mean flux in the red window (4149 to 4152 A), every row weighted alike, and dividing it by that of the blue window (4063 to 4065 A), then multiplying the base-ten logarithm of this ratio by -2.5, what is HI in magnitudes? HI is -0.16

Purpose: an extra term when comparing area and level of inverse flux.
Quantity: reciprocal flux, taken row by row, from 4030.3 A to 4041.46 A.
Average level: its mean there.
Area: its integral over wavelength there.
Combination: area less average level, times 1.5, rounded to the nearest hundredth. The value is 2.13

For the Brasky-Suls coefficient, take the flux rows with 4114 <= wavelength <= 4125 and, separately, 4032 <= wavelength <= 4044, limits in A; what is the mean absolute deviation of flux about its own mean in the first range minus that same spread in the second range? 0.20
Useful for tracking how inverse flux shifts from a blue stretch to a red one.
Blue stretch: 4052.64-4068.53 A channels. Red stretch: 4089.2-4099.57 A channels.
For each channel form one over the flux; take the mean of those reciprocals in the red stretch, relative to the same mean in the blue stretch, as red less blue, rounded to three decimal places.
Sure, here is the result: -0.009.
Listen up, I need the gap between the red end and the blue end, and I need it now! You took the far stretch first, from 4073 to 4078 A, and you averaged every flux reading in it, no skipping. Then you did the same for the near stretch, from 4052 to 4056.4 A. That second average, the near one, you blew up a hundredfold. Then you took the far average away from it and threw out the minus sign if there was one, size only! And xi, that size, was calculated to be 746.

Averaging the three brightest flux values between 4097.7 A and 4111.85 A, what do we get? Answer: 7.8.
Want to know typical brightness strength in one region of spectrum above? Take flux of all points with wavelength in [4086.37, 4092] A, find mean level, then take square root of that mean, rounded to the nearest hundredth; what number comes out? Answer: 2.83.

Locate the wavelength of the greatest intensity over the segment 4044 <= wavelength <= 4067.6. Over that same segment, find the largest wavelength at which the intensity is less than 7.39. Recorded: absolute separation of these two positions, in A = 13.1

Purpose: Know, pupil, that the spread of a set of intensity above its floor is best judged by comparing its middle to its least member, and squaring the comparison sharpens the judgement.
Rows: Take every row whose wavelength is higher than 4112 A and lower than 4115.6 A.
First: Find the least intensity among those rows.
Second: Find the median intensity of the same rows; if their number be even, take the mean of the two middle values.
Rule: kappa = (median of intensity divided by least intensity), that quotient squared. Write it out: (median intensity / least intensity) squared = 1.04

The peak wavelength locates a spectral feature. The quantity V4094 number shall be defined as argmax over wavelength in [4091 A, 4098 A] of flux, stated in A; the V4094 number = 4091.55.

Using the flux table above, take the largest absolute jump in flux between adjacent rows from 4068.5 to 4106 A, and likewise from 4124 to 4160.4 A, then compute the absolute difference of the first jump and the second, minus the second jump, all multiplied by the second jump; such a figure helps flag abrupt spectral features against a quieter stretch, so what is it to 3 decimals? -0.014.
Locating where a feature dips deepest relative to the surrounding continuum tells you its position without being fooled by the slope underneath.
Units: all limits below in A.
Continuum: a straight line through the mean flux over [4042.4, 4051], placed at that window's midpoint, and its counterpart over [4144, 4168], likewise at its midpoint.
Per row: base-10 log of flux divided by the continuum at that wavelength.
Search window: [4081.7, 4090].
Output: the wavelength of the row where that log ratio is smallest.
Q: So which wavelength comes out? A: 4082.14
